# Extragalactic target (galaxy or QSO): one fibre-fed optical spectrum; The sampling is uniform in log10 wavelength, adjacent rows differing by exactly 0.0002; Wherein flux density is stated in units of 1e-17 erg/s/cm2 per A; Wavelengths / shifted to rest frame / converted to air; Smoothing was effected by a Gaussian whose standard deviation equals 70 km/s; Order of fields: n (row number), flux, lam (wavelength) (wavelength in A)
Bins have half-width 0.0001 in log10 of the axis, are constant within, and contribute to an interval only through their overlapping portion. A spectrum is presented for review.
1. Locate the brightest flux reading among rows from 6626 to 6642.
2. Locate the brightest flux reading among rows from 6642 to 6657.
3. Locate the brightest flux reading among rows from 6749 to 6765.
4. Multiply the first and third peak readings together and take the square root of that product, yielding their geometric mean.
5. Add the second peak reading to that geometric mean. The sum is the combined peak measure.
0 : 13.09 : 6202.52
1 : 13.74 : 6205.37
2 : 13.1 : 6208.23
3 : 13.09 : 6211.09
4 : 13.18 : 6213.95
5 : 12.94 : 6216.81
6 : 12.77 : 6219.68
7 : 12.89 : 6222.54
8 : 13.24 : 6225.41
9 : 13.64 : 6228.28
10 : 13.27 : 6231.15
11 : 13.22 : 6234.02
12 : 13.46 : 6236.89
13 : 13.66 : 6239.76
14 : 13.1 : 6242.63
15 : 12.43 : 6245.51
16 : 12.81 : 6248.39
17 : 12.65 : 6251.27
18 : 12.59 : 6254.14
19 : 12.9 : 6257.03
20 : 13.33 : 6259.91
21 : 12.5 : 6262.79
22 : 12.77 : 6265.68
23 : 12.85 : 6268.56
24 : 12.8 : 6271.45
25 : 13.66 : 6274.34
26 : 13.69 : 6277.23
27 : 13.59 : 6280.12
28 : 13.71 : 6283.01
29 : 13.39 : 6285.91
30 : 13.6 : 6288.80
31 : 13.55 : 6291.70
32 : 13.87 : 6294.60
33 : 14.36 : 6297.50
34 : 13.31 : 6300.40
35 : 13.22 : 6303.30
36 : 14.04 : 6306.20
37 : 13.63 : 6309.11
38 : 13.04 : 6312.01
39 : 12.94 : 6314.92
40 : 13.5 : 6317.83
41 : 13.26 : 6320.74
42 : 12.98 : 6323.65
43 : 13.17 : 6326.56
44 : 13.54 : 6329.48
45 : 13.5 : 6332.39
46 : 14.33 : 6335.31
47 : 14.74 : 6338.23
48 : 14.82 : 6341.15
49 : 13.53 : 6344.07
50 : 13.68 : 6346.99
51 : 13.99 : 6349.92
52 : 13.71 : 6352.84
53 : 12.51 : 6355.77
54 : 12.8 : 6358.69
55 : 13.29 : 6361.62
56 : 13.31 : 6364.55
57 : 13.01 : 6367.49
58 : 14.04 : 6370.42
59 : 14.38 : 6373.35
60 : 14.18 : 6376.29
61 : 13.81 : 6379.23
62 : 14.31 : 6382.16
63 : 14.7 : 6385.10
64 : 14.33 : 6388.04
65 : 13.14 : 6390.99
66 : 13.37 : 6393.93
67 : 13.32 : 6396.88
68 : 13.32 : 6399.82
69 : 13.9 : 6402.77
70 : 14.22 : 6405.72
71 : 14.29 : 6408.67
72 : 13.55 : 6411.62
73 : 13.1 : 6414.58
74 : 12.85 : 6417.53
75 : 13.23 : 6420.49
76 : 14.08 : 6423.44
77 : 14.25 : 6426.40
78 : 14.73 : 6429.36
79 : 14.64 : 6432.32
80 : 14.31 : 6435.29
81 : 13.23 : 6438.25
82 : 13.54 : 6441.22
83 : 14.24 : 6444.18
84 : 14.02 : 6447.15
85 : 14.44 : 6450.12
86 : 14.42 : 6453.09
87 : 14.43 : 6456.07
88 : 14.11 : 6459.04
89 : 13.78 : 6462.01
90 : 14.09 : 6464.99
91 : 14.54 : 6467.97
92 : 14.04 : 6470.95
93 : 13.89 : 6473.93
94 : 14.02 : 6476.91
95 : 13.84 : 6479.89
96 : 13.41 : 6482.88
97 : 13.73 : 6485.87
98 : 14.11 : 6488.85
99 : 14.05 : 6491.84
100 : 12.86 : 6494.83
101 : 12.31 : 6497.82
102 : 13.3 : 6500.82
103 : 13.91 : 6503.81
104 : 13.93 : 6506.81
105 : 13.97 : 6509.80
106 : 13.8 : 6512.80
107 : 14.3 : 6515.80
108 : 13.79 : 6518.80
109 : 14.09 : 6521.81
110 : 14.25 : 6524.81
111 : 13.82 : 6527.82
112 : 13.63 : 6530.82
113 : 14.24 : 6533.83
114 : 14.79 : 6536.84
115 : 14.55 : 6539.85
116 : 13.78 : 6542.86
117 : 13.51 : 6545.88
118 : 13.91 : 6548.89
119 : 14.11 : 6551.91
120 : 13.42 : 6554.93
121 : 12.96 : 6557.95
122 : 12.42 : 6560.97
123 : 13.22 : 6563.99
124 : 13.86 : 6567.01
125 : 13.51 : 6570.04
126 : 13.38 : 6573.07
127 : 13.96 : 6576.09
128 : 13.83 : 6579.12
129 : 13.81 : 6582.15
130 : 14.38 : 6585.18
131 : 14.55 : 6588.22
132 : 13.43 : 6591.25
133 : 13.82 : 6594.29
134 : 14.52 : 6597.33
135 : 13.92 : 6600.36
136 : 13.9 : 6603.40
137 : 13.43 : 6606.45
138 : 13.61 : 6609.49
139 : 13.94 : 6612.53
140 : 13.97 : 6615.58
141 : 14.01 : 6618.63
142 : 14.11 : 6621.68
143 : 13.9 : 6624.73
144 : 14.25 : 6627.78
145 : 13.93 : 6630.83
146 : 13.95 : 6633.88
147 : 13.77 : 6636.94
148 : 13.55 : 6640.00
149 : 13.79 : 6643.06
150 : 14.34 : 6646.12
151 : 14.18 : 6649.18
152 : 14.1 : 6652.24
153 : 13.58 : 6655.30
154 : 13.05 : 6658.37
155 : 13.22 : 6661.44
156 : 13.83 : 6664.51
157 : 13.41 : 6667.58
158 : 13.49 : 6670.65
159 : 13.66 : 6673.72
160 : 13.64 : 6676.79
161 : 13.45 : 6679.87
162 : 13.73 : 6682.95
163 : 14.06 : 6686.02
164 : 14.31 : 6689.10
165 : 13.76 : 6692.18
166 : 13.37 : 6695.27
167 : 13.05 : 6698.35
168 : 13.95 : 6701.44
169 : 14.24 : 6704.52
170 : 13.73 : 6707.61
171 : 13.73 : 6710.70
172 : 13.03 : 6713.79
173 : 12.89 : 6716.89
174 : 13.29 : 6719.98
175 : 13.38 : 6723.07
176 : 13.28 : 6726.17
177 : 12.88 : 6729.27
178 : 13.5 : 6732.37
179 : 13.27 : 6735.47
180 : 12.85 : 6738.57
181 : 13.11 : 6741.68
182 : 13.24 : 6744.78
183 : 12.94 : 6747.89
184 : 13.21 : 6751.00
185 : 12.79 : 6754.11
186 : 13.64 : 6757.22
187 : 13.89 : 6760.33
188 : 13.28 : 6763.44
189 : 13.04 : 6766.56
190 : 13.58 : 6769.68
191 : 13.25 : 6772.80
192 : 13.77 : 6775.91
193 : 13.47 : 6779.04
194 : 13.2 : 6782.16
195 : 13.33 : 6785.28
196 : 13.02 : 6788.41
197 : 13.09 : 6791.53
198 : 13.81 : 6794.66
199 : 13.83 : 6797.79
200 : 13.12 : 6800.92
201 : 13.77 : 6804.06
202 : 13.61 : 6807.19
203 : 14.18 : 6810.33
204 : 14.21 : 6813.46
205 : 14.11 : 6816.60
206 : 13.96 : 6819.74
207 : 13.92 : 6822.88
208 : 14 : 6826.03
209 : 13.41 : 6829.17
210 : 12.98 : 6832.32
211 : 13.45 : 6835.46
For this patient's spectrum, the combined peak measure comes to 28.4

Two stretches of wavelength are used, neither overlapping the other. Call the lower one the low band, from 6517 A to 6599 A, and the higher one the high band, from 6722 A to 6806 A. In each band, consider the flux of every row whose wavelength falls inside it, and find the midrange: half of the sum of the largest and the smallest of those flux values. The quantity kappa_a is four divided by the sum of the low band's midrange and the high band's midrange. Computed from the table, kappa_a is 0.148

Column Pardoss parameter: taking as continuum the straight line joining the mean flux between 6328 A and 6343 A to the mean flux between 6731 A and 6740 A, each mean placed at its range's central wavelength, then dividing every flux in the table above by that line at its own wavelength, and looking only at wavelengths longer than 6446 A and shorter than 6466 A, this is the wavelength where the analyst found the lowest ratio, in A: 6462.01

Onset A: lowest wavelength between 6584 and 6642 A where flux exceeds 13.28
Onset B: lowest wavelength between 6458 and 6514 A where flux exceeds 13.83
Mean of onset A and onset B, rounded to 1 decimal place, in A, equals 6522.1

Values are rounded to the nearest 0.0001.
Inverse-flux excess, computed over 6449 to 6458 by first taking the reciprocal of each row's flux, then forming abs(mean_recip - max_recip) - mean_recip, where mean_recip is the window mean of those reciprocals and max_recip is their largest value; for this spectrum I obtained -0.0693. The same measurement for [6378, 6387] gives -0.0678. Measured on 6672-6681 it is -0.0729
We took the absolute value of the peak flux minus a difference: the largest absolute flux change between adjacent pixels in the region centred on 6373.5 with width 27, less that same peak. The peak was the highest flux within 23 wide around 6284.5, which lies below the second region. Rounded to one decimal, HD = 26.7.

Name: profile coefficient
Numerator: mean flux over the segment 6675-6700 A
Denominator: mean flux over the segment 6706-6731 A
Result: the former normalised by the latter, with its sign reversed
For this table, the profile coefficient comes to -1.03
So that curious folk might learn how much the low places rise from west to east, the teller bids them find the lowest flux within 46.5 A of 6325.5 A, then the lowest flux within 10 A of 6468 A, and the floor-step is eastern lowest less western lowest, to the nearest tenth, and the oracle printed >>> 1.3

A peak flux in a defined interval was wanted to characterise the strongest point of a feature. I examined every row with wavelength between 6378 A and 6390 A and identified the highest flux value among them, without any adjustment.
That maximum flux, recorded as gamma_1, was 14.7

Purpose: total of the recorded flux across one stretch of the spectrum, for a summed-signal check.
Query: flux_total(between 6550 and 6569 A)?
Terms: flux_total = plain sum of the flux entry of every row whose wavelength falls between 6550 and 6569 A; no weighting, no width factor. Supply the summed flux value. 80.0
